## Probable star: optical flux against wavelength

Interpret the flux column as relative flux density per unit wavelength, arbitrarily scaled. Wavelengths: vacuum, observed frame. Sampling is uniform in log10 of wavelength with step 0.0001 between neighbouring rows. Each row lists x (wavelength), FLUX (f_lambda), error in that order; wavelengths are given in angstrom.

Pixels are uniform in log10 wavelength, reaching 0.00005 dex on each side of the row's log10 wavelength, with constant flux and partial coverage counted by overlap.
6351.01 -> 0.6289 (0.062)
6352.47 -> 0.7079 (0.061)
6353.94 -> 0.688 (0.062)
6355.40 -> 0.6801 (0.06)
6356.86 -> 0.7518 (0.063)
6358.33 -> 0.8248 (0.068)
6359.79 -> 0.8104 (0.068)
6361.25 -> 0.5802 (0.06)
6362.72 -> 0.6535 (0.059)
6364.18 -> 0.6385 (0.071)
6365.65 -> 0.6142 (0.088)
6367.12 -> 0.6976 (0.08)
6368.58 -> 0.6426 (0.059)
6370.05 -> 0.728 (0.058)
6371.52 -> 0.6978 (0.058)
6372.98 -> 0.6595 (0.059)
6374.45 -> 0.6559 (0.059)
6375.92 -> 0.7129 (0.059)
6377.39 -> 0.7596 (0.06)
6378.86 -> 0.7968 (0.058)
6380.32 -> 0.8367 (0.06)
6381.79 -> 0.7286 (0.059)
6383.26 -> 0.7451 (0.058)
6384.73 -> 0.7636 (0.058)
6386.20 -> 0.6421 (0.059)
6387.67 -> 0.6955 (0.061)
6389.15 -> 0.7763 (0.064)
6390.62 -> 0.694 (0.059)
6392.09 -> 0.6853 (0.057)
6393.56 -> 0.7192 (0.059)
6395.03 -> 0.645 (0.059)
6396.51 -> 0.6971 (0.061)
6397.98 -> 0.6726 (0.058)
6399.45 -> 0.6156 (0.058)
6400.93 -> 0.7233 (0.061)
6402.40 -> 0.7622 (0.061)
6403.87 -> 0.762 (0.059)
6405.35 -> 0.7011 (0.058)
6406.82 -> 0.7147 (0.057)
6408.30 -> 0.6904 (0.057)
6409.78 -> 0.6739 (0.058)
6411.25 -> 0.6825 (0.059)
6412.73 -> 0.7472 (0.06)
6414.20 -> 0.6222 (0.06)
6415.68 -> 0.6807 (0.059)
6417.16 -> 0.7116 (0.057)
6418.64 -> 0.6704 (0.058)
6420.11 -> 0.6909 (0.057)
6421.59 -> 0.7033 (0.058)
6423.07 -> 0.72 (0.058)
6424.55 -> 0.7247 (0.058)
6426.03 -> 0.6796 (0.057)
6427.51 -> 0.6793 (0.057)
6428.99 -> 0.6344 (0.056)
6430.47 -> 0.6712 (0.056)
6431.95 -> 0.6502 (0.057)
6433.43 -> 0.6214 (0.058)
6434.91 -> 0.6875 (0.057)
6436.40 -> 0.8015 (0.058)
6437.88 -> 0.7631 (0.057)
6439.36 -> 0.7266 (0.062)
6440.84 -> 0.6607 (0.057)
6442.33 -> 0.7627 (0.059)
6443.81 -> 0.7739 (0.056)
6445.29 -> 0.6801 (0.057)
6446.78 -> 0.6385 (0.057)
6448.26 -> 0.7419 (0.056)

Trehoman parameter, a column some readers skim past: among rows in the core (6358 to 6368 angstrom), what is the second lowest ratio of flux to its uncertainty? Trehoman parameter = 8.7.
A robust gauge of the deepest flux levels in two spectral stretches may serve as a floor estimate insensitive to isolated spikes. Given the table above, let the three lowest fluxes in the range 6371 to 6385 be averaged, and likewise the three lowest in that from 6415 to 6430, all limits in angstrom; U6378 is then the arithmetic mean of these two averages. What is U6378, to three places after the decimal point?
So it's 0.666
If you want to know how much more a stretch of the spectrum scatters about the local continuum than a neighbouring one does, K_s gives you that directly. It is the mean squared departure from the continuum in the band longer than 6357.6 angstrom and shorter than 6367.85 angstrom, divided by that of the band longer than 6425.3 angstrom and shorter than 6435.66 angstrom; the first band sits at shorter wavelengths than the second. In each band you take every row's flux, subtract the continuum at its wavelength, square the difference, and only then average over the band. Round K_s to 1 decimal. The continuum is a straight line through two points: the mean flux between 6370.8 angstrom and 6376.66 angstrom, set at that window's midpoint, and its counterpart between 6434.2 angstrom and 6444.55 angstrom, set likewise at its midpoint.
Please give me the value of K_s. 1.5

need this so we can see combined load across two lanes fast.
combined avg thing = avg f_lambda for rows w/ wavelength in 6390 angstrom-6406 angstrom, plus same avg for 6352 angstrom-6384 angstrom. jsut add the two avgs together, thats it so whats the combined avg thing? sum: 1.41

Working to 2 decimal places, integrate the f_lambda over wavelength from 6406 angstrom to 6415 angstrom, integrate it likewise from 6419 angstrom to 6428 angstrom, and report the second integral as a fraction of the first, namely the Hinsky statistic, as 1.02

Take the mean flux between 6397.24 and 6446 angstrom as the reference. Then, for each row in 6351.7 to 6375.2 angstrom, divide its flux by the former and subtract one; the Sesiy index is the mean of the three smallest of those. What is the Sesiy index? -0.13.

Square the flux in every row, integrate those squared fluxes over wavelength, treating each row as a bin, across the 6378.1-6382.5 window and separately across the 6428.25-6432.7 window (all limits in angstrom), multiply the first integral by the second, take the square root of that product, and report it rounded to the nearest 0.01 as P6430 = 2.28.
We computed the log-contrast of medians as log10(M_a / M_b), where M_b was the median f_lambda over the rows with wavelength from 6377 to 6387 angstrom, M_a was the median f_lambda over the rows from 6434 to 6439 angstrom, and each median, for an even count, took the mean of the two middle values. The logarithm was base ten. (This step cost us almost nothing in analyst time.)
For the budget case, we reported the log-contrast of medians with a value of 0.00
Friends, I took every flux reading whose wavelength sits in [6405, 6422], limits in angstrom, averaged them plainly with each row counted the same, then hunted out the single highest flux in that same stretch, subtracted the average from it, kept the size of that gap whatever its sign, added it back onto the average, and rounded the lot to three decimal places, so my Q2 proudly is 0.747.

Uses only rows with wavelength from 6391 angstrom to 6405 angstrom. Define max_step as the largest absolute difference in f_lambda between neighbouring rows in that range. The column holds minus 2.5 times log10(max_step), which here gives 2.42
